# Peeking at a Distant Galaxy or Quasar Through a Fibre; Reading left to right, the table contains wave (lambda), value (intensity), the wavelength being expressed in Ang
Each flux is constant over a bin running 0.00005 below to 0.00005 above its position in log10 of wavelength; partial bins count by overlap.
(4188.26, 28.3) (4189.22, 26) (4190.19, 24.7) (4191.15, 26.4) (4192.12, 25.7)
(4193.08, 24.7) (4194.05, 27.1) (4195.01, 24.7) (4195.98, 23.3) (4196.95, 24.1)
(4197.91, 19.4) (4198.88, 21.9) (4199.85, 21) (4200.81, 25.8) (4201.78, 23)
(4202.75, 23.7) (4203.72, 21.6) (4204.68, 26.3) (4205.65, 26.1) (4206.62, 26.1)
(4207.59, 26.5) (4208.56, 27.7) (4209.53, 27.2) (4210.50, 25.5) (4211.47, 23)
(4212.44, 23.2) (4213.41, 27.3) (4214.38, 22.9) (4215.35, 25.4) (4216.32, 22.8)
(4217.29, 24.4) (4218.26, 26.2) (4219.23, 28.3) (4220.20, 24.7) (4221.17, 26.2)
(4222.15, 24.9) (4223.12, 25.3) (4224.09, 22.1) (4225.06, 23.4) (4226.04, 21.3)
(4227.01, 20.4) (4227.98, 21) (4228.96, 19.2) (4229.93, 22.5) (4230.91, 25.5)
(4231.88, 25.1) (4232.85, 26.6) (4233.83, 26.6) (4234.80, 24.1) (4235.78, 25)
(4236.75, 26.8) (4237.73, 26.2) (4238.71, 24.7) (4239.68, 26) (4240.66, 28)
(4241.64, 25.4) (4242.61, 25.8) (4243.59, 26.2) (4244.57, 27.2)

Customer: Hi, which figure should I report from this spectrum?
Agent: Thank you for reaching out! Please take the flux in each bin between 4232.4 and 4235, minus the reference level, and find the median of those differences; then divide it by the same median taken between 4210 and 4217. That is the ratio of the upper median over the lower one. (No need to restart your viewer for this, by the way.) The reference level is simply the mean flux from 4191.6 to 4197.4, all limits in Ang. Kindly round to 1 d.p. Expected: -1.0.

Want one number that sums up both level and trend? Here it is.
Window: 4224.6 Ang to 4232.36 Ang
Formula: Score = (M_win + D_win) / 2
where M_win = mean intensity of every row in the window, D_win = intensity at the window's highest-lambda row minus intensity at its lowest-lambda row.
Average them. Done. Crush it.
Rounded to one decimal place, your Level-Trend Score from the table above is 12.0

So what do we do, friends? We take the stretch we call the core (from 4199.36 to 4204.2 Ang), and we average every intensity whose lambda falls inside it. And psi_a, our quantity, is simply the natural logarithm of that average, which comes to 3.14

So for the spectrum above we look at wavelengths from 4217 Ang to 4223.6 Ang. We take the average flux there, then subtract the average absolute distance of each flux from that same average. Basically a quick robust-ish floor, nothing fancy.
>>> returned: 24.7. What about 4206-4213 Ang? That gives 24.1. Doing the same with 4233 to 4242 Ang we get 24.9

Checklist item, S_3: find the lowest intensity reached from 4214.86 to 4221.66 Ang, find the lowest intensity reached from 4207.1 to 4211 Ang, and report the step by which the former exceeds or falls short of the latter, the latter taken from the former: -3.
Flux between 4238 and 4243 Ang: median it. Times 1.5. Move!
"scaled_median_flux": 38.7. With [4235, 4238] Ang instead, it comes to 39.3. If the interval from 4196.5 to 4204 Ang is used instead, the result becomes 33.7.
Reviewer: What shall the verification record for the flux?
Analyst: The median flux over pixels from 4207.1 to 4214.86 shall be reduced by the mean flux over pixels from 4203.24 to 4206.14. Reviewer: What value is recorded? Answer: 1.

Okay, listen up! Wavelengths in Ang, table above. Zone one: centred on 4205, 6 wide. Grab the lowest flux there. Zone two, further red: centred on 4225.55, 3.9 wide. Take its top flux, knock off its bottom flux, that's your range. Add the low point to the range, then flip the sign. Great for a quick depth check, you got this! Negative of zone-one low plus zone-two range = -24.6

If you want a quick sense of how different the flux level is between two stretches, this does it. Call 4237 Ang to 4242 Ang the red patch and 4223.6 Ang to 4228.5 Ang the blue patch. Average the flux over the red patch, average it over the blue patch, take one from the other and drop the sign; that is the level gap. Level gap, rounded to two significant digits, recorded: 4.4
